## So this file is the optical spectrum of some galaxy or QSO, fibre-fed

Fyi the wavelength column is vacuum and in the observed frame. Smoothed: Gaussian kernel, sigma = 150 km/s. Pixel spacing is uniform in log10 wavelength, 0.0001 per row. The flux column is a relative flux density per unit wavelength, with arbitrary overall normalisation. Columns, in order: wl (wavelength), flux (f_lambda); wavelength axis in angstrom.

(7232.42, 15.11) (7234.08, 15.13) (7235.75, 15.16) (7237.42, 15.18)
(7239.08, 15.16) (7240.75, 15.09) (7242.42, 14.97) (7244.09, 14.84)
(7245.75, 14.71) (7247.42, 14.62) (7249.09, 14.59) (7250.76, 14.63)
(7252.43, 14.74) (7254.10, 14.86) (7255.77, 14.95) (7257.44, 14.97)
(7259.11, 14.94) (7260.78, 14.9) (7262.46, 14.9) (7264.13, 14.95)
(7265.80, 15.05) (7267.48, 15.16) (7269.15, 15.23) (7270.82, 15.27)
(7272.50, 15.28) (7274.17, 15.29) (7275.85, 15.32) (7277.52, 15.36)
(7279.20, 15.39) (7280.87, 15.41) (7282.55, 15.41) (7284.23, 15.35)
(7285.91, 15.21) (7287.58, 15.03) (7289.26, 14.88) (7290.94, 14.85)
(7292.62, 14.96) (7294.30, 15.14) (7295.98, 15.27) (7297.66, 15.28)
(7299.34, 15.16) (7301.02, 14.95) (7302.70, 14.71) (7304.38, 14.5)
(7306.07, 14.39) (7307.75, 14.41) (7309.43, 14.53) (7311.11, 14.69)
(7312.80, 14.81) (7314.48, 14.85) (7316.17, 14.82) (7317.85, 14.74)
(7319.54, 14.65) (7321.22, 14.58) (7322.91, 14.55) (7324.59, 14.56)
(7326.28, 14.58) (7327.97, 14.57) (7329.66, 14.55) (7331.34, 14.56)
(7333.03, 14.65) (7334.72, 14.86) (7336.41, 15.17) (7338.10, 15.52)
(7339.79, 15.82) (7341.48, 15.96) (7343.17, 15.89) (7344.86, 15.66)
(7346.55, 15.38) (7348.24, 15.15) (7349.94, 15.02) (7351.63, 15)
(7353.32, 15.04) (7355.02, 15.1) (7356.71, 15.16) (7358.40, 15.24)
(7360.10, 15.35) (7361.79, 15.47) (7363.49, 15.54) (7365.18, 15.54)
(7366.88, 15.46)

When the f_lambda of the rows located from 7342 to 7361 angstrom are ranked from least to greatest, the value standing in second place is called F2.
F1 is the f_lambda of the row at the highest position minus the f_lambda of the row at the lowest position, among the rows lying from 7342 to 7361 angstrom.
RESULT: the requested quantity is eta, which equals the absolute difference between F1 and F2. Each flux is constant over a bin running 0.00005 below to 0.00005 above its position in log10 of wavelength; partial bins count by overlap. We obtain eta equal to 15.6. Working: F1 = -0.54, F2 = 15.02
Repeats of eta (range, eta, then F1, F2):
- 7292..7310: 14.8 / -0.43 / 14.41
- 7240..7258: 14.7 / -0.12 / 14.62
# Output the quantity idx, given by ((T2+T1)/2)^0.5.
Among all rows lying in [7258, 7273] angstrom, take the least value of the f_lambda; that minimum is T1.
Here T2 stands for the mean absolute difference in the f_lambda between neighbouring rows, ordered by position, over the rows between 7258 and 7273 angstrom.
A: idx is 2.73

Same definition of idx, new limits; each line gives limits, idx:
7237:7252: 2.71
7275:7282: 2.77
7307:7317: 2.69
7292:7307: 2.70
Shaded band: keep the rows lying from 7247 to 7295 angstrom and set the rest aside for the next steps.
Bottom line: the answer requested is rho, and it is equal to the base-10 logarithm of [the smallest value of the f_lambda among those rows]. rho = 1.16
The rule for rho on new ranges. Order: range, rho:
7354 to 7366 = 1.18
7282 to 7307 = 1.16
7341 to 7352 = 1.18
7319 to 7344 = 1.16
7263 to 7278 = 1.17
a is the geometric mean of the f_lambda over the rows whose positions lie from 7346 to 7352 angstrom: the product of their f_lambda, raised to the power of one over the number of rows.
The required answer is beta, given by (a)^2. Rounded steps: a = 15.1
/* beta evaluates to 229.1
